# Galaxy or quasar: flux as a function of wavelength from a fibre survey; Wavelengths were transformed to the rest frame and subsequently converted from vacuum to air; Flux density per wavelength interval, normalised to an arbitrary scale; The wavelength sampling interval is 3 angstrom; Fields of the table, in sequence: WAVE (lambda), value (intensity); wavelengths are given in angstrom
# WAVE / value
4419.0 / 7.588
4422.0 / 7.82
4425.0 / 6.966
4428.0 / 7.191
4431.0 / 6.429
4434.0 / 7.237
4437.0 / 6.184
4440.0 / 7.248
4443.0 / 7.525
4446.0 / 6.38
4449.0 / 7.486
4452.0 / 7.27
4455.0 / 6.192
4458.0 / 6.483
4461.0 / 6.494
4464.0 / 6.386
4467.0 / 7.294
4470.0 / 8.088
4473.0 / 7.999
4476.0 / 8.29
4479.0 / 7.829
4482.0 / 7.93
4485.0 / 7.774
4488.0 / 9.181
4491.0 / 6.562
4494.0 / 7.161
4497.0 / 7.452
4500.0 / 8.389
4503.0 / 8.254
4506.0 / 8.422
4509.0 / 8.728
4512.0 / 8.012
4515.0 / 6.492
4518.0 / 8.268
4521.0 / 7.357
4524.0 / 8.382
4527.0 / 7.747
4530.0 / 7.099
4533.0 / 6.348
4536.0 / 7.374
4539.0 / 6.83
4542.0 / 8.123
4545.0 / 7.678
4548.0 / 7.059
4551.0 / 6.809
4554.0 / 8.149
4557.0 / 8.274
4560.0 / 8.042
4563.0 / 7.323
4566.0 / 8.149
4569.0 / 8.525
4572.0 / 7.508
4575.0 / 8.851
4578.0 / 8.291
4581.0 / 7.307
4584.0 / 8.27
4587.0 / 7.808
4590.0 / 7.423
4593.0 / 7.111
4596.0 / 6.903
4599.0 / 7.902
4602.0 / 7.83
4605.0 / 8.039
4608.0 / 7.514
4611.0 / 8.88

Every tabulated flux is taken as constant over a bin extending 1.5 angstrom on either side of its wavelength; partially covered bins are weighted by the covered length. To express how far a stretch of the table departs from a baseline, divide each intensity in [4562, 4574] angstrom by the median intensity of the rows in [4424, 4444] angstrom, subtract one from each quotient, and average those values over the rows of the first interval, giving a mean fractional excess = 0.10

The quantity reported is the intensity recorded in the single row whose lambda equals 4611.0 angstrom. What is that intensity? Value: 8.88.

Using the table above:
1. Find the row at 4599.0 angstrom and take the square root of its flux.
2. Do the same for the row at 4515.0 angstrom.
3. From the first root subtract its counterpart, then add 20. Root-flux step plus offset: 20.3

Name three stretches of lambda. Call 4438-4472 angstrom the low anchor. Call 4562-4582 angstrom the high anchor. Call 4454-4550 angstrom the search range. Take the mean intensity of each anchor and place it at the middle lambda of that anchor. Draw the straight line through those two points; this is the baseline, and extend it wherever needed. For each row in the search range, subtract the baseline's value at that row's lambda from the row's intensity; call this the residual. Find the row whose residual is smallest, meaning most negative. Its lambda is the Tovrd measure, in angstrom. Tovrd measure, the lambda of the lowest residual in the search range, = 4533.0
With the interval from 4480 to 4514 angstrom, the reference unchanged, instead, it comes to 4491.0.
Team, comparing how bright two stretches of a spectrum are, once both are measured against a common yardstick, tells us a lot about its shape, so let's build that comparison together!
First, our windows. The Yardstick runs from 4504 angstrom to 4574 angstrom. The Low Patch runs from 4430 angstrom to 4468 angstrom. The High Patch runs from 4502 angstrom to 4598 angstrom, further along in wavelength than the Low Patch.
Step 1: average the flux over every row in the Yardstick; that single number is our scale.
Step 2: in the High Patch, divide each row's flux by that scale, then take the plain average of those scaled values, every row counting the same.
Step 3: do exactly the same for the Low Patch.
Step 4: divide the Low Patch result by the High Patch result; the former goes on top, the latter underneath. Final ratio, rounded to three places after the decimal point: 0.883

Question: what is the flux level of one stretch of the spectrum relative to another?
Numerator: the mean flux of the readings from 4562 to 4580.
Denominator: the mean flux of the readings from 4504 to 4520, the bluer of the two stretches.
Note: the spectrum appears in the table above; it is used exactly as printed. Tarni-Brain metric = 1.02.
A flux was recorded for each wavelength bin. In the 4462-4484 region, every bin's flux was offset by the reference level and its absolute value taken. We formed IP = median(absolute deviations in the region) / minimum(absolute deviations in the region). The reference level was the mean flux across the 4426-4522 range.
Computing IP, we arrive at 4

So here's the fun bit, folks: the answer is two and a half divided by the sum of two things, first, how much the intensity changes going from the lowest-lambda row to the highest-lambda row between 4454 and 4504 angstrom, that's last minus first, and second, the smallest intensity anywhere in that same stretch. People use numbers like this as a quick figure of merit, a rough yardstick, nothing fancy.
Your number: 0.30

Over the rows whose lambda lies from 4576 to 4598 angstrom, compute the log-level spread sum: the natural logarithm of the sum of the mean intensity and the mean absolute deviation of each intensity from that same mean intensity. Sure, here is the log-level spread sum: 2.09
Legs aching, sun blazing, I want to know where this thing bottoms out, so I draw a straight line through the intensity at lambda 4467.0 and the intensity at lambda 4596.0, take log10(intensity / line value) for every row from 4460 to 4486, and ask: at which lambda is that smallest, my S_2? 4464.0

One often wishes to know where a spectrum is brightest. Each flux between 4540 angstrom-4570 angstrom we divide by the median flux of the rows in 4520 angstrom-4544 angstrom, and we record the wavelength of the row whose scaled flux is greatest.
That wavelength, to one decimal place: 4569.0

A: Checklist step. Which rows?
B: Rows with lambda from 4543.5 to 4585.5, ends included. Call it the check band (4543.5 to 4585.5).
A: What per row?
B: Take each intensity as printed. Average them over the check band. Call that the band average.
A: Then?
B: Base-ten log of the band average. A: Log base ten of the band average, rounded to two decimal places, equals 0.90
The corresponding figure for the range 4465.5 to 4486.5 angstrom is 0.90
